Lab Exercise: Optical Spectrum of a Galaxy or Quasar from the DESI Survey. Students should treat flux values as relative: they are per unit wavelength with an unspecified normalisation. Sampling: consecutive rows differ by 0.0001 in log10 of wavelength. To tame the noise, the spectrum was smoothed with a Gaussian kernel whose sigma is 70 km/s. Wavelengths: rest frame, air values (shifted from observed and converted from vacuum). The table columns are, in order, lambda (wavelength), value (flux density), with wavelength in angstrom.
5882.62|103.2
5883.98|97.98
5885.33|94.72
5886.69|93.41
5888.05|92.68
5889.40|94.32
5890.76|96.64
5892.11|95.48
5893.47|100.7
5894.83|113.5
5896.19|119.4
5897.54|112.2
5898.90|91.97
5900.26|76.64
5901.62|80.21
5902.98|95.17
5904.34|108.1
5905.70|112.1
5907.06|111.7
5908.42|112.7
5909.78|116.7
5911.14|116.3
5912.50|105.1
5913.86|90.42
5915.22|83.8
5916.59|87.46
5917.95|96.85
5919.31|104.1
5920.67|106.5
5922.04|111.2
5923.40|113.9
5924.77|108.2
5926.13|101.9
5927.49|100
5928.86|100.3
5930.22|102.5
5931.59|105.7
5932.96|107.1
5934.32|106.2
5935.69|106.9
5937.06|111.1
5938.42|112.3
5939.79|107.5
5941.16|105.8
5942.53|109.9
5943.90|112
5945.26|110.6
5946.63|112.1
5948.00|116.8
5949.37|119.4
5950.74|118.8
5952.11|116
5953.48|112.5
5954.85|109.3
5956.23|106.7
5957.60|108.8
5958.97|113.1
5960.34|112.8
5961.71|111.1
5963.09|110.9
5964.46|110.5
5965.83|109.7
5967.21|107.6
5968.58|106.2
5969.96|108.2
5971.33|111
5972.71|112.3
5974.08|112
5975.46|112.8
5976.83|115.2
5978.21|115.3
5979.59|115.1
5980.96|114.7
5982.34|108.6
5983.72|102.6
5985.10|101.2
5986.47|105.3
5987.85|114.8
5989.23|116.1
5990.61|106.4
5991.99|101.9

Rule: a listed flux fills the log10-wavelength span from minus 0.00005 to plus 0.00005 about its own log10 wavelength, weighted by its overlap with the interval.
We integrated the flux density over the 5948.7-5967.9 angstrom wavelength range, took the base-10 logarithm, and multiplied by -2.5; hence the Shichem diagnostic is -8.331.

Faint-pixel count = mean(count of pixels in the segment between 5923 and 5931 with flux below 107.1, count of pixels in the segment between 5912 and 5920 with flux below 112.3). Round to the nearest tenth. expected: 5.0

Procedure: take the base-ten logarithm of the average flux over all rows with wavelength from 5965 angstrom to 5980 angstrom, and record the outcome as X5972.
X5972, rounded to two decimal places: 2.05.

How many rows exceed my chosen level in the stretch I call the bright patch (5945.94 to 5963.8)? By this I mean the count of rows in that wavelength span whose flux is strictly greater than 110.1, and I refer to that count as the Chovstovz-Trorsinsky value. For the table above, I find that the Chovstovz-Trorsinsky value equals 10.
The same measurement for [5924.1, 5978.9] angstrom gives 21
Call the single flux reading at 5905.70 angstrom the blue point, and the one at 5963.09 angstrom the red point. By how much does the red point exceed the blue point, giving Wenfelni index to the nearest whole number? -1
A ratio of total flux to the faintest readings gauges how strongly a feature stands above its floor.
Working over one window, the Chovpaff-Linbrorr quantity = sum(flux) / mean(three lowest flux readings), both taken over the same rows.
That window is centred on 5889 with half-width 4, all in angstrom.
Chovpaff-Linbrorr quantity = 6.07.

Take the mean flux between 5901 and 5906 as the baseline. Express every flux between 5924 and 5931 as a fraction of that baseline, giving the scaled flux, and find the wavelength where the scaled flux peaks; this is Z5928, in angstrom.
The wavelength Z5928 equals 5924.77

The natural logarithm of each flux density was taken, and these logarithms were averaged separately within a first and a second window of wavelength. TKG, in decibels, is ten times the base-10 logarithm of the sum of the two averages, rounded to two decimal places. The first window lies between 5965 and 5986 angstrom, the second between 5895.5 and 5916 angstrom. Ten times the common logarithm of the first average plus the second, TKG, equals 9.69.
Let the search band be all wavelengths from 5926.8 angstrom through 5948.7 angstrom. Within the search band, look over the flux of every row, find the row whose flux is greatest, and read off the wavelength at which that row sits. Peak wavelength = 5948.00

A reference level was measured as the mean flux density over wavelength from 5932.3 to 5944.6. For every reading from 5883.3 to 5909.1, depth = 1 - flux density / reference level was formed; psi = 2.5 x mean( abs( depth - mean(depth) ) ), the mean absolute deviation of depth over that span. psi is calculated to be 0.22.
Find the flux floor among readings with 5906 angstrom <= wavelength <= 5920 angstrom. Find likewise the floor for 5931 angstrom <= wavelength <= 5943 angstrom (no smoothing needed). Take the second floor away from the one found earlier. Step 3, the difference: -22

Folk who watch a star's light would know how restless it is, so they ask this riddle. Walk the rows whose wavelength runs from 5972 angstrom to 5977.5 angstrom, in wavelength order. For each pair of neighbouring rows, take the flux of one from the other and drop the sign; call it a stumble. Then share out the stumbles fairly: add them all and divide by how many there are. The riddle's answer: 1.2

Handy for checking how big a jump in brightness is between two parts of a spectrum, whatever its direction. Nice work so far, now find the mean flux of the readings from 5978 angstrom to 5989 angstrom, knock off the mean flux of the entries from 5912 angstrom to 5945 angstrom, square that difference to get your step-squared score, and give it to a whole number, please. 32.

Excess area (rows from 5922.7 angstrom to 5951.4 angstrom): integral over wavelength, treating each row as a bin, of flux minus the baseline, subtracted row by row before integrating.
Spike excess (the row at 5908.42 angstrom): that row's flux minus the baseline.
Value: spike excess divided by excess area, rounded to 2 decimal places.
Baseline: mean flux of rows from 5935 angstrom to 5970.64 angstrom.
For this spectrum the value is -0.03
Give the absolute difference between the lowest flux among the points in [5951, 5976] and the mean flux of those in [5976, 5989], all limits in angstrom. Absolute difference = 4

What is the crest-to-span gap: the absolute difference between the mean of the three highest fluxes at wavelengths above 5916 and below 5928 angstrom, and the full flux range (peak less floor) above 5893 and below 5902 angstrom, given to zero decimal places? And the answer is 68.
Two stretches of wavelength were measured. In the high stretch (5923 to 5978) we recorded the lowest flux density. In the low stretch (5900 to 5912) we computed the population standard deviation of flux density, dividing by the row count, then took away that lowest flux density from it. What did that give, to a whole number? -85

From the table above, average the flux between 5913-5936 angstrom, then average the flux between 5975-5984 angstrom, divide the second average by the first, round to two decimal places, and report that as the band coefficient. 1.10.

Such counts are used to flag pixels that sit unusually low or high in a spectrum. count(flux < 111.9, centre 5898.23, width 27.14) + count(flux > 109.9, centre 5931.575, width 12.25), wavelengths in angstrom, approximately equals 14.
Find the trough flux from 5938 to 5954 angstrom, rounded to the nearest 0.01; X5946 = 105.80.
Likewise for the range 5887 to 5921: 76.64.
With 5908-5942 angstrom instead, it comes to 83.80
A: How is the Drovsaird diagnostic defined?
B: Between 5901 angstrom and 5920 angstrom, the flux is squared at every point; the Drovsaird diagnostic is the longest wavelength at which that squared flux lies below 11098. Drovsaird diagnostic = 5919.31 angstrom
